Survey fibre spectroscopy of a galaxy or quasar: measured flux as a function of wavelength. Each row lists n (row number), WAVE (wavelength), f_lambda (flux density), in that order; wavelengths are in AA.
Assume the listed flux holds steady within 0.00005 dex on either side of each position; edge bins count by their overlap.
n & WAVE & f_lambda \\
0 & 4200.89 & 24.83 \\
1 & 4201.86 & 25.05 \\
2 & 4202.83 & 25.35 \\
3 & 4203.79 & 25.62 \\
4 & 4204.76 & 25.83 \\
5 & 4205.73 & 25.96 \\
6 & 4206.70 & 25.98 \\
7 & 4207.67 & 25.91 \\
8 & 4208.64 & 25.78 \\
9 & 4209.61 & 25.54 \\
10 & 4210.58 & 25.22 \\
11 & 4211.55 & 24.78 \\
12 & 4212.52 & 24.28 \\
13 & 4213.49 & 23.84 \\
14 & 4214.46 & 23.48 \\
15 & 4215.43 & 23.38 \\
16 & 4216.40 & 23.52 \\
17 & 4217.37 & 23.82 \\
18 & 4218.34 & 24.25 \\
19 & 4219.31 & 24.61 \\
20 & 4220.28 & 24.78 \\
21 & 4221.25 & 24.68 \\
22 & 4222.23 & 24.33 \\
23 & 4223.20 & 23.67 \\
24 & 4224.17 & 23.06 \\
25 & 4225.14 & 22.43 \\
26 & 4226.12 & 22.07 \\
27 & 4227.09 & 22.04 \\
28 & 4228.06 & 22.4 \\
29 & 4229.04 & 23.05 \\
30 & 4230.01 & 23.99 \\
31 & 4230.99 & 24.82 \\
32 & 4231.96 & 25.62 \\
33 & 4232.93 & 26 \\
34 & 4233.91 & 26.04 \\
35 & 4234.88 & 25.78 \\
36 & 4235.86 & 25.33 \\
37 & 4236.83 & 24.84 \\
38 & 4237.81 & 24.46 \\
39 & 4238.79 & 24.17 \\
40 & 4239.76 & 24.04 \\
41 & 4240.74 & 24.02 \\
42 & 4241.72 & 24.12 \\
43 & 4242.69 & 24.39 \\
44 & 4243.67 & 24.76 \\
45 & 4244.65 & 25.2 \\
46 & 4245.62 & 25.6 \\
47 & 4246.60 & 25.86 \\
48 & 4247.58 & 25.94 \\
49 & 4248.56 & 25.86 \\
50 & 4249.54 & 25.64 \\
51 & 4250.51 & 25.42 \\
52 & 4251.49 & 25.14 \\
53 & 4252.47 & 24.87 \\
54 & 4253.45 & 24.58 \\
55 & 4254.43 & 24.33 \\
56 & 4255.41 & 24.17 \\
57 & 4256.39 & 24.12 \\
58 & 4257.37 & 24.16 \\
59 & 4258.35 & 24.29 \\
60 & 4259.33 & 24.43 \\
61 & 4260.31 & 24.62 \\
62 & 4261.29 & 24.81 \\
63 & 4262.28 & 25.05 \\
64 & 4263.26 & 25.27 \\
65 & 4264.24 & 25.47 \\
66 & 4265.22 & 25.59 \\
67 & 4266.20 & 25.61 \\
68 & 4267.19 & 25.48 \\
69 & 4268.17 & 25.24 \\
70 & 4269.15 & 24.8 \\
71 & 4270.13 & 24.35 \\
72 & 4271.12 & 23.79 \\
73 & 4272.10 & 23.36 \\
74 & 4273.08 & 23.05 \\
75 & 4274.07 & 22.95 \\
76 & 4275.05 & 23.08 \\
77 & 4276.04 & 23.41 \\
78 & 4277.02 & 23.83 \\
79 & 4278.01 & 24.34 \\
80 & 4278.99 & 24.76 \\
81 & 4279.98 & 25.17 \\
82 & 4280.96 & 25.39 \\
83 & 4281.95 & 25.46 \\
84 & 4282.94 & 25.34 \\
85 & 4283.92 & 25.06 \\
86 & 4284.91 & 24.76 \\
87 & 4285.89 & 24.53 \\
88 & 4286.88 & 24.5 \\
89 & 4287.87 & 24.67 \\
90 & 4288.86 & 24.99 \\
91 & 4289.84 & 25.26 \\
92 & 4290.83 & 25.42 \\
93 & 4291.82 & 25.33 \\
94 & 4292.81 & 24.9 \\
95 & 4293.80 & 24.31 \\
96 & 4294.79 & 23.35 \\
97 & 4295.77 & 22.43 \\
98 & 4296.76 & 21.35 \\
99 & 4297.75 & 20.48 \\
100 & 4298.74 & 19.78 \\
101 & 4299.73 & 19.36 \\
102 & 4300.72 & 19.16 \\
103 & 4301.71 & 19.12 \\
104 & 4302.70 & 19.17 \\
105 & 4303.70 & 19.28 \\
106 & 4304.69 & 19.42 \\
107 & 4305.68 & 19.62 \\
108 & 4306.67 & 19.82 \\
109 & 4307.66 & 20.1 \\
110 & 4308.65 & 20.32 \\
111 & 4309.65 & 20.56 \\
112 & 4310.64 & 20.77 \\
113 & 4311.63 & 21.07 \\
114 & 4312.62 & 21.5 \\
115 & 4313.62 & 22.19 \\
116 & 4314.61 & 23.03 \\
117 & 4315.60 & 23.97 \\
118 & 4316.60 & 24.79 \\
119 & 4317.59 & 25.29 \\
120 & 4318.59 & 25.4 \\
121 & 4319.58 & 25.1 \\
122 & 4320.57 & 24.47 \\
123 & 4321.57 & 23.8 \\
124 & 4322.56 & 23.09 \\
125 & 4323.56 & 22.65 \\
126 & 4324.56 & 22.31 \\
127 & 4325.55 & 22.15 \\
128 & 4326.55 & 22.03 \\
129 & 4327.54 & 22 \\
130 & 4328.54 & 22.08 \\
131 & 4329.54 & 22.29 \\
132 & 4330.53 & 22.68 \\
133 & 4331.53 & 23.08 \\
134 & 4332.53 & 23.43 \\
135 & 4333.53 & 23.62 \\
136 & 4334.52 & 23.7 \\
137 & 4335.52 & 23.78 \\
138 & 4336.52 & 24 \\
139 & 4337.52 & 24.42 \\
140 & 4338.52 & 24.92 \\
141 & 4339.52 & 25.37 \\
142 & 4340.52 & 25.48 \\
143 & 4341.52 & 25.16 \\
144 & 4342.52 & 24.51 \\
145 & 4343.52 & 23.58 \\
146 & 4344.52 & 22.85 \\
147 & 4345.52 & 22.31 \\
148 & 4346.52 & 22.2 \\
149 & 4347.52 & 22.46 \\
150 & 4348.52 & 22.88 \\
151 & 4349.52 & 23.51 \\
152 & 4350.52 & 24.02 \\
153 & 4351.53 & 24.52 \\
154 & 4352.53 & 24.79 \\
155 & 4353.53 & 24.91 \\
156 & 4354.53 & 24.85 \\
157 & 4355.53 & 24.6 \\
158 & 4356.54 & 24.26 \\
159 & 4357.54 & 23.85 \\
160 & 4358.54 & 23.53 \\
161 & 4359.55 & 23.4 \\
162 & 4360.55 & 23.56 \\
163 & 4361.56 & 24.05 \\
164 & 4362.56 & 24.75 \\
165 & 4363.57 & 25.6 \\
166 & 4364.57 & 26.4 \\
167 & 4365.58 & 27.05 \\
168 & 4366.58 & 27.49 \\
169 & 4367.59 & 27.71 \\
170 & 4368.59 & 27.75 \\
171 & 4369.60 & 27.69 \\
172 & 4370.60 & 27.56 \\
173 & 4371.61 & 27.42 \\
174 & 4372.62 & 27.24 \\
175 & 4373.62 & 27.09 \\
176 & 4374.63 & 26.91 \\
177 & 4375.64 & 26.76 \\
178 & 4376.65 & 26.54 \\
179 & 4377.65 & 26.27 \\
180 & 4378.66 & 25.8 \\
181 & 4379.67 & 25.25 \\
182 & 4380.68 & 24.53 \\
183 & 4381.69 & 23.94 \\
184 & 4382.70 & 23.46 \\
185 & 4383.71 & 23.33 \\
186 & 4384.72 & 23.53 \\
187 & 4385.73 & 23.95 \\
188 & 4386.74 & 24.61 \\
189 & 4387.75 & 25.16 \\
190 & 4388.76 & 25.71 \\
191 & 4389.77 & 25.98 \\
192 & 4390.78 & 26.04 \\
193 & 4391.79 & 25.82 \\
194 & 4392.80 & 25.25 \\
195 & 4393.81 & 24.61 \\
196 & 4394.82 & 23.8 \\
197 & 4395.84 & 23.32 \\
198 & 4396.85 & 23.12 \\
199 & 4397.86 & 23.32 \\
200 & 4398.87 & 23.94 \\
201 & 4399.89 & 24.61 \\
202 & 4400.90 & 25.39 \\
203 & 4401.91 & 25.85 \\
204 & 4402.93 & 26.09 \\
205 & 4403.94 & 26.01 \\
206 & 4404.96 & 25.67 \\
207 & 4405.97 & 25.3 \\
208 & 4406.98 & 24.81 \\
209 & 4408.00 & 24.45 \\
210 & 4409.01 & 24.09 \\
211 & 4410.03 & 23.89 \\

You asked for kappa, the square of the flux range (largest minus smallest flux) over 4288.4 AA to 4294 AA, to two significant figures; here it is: 1.2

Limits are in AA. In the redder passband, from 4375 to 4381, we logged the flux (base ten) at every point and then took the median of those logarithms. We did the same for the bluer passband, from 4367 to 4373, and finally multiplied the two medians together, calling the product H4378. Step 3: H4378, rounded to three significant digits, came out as 2.04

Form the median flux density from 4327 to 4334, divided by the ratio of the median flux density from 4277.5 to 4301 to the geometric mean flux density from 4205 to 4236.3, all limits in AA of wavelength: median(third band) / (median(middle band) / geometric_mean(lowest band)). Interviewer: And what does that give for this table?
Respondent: 22.4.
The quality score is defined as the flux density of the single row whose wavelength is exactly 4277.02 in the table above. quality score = 23.83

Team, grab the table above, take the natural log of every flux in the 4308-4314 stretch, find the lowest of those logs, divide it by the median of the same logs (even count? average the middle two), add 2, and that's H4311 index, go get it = 2.99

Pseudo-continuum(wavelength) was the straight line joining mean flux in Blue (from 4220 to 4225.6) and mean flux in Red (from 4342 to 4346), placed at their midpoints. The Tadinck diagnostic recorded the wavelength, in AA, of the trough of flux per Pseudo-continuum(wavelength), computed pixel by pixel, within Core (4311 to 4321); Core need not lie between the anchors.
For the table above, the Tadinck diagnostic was 4311.63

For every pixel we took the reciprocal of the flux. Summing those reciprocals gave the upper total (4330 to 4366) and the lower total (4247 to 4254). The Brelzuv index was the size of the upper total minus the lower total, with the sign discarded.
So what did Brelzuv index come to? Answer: 1.2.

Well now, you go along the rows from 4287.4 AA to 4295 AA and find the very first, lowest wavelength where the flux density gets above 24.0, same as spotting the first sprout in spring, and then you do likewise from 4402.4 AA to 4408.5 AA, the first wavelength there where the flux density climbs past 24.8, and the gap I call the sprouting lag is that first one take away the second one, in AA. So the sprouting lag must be -115.1 AA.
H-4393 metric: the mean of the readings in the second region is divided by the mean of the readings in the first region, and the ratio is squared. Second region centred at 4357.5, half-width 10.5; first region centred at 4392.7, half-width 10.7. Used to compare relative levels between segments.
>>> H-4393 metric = 1.0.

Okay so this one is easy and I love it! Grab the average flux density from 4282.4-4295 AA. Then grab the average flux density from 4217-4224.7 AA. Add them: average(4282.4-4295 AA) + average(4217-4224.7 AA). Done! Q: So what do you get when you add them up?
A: 49.0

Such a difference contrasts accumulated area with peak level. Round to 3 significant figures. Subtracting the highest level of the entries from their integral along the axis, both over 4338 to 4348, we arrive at 213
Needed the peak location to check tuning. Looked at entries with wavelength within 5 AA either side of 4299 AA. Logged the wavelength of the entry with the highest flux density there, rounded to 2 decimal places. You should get 4294.79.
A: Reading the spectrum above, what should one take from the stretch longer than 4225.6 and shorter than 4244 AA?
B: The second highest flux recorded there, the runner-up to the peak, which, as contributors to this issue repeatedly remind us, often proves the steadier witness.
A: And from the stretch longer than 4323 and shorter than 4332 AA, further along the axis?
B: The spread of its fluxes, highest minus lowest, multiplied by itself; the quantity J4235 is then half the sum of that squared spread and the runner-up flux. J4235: 13.6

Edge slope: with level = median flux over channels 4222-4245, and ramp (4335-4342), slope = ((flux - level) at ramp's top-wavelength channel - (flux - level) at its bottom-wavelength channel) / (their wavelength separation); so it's 0.23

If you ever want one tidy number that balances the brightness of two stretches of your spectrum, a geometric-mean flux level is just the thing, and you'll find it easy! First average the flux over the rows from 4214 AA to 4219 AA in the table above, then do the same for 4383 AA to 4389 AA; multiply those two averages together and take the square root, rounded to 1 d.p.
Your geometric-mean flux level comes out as 24.0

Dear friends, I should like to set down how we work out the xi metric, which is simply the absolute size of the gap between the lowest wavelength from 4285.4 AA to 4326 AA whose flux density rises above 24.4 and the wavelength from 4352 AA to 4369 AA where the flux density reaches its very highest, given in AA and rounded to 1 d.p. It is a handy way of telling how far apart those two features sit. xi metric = 82.7 AA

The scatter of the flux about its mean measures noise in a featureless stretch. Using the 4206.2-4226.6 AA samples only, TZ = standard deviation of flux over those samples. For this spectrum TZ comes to 1.1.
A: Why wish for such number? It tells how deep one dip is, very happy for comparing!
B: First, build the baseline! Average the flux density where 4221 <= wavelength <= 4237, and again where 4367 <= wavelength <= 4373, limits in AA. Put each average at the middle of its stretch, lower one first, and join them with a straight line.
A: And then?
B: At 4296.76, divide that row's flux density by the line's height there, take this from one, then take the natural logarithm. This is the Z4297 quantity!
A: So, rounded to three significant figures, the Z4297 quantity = -1.76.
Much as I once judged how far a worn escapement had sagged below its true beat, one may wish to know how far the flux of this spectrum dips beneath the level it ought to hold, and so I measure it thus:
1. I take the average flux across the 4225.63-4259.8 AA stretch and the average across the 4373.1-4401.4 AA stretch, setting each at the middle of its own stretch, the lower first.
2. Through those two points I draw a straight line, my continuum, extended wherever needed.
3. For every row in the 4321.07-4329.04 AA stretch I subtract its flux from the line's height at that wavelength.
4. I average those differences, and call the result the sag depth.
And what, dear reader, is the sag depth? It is 2.3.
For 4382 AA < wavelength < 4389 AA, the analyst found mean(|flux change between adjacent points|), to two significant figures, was 0.42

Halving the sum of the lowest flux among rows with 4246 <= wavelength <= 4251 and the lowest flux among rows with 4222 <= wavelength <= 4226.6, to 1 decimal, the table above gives 23.7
